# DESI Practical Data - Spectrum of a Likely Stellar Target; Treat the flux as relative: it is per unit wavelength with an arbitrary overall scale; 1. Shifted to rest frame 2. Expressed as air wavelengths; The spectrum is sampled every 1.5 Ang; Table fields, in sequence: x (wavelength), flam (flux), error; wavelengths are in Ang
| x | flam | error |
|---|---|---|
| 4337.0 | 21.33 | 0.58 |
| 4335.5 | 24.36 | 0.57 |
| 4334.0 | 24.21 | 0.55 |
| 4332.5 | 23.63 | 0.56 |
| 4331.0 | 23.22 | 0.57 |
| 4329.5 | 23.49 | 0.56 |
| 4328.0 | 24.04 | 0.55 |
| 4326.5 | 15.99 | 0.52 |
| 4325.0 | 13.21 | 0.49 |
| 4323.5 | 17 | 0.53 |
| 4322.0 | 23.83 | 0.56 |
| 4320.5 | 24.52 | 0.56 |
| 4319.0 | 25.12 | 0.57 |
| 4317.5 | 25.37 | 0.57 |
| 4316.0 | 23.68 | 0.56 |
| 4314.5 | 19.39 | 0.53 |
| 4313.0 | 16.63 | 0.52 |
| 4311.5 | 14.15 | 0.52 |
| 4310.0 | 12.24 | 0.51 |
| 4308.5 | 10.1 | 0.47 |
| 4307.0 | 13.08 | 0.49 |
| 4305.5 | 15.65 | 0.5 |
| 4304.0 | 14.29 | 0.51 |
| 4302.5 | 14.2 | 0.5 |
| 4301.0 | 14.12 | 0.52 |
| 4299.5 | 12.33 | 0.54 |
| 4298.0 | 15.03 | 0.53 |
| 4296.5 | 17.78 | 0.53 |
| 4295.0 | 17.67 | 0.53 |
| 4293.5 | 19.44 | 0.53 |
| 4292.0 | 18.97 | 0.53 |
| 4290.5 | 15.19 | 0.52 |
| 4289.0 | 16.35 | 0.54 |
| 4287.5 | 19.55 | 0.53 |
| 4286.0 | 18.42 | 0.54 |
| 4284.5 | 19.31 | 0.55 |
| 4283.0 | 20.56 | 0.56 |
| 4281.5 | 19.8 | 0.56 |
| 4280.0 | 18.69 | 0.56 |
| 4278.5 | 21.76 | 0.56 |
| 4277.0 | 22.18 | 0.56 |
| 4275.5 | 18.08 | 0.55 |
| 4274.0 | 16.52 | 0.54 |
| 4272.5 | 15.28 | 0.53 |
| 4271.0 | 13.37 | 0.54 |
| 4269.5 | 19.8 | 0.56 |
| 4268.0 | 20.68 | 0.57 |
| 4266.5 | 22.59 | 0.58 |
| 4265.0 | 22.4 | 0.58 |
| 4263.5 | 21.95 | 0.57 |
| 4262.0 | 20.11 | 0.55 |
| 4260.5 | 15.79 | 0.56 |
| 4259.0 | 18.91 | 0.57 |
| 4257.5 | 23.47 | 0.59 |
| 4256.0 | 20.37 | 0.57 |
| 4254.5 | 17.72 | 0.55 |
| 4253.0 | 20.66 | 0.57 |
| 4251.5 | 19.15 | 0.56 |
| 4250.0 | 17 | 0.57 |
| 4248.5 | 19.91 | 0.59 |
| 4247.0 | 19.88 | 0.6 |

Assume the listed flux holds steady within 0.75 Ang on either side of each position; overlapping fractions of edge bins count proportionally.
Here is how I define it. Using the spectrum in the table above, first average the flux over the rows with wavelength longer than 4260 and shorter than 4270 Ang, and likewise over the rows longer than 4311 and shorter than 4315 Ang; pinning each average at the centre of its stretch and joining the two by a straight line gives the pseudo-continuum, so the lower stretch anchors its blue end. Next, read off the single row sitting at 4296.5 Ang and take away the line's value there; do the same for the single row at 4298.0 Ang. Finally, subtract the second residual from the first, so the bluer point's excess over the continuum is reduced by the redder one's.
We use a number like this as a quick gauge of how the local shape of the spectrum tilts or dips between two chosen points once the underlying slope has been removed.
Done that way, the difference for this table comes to 2.6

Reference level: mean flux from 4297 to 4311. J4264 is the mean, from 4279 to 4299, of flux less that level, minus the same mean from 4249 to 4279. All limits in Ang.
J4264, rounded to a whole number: -1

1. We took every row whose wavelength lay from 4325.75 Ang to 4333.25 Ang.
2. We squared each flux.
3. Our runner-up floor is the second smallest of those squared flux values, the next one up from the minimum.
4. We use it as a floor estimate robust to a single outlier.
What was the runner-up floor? 539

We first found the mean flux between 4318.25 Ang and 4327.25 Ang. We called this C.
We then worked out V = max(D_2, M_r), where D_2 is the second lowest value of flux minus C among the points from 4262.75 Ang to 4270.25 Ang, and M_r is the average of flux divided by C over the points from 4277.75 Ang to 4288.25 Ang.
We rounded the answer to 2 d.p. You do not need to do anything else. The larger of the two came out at 0.99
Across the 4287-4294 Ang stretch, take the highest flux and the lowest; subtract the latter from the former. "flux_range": 4.4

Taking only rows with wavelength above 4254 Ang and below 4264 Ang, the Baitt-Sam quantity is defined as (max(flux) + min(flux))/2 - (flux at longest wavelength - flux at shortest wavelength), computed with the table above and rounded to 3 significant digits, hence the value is 15.4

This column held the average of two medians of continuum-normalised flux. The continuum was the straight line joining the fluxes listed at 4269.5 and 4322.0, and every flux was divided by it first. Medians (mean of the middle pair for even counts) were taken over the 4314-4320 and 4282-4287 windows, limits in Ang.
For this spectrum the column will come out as 0.980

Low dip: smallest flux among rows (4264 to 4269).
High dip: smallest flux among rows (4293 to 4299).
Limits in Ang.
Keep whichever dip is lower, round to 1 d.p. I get 15.0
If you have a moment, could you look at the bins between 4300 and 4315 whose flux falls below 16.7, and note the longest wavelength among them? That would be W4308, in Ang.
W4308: 4313.0 Ang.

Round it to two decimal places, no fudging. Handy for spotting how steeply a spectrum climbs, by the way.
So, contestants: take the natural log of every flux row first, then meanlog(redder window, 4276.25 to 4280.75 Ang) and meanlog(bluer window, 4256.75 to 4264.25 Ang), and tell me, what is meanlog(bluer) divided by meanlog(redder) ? 0.98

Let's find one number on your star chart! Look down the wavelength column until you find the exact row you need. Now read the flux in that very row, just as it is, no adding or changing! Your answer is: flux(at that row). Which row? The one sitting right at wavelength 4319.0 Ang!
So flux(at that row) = 25.12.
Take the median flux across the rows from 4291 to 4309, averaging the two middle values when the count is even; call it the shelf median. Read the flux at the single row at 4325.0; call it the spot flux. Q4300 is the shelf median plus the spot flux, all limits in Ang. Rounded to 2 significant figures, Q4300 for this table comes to 28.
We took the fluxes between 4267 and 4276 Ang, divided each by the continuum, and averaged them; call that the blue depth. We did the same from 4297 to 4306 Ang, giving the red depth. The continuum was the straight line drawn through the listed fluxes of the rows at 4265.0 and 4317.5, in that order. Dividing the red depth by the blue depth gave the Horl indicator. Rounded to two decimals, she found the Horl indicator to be 0.77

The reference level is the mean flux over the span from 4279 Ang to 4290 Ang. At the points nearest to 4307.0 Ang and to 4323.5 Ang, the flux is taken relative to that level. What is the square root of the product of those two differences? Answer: 3.4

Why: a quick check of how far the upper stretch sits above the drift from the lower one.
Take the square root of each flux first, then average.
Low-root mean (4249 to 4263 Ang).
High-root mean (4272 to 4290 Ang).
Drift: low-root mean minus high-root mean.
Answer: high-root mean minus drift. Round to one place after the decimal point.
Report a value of 4.3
